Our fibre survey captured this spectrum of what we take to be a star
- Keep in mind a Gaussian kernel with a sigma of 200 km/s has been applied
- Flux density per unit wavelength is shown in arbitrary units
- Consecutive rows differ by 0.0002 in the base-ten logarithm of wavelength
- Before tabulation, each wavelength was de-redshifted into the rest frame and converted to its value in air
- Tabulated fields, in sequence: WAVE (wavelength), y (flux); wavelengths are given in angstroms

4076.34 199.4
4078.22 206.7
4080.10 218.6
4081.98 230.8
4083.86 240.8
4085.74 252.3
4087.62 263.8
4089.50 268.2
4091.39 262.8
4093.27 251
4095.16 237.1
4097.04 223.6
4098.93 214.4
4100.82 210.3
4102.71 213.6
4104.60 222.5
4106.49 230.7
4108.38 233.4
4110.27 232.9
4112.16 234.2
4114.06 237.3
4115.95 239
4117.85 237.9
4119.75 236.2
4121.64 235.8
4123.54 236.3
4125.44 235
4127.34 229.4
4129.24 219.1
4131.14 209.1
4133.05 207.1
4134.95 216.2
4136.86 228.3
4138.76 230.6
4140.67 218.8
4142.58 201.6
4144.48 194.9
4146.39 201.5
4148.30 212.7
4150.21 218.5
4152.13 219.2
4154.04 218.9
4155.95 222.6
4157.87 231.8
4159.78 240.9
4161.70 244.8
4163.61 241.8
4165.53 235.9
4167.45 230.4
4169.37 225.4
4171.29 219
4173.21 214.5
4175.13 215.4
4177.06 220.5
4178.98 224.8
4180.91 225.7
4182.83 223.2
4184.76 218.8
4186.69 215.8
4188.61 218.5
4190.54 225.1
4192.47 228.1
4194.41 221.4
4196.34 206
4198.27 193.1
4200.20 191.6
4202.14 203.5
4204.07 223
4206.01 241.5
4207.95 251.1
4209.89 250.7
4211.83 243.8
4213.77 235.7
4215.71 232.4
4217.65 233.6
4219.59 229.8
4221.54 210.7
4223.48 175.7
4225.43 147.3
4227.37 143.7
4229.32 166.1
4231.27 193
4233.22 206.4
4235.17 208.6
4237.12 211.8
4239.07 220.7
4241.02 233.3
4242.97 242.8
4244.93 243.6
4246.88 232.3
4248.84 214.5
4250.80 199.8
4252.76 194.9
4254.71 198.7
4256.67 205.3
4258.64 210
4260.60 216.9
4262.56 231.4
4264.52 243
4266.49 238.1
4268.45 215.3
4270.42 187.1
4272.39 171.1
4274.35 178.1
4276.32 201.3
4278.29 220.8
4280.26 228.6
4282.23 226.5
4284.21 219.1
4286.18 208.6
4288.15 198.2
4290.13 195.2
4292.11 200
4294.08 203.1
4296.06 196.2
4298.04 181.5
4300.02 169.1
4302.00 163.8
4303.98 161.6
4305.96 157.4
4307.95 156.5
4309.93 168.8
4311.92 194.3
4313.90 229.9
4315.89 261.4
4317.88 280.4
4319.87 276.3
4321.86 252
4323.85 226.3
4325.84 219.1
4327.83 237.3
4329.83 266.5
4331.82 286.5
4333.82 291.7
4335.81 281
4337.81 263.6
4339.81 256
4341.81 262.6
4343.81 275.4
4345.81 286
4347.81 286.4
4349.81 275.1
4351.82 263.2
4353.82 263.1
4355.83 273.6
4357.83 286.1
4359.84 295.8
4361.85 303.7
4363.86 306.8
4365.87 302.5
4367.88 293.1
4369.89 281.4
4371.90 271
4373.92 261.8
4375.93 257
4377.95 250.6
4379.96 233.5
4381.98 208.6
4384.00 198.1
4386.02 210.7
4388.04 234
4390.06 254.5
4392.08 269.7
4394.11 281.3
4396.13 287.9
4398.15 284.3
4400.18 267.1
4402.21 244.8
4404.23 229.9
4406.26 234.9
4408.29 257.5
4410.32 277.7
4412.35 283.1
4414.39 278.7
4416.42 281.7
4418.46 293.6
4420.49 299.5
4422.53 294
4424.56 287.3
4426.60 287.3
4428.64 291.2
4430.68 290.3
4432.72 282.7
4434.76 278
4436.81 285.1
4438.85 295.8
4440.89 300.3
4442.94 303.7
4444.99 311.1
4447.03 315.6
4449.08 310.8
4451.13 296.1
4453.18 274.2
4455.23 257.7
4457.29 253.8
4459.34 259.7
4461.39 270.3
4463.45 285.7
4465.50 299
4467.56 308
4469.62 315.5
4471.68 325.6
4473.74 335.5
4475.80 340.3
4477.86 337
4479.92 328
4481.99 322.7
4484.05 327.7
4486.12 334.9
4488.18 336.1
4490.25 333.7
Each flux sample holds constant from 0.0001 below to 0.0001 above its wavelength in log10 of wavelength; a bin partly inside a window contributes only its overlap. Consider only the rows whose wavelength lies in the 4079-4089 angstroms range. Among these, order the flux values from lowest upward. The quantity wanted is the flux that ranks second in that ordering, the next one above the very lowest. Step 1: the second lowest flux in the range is 230.8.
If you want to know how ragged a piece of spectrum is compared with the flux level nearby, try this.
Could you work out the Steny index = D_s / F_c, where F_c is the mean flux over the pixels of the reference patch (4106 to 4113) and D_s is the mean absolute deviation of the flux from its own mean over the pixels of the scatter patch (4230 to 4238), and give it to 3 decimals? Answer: 0.026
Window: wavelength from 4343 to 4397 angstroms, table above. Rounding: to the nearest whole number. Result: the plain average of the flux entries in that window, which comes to 267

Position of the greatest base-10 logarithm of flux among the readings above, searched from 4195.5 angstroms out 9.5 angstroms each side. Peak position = 4192.47 angstroms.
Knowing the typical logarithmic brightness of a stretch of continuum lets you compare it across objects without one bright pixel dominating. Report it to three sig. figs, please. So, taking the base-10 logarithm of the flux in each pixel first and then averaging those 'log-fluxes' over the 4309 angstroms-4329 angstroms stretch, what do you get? 2.37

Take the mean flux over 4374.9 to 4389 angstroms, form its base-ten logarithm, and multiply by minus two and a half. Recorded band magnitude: -5.89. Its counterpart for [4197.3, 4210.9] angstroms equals -5.87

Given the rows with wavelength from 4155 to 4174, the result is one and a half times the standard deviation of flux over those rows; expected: 15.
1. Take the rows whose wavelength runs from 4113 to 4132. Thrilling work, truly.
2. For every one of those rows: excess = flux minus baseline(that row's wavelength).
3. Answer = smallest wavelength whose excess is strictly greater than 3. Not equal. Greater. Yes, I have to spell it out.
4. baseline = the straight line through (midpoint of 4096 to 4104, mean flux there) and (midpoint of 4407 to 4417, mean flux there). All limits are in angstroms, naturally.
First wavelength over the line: 4114.06 angstroms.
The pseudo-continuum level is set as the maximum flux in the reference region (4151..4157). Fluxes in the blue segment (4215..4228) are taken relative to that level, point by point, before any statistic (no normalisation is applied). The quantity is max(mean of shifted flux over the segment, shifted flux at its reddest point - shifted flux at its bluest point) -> -26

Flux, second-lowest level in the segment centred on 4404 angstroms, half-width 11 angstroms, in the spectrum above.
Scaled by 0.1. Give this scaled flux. 23.5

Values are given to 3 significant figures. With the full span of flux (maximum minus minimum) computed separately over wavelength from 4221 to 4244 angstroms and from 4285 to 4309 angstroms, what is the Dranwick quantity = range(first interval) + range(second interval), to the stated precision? 151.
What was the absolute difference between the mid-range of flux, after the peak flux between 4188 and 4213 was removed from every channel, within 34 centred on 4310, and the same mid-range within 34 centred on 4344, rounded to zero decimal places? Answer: 48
